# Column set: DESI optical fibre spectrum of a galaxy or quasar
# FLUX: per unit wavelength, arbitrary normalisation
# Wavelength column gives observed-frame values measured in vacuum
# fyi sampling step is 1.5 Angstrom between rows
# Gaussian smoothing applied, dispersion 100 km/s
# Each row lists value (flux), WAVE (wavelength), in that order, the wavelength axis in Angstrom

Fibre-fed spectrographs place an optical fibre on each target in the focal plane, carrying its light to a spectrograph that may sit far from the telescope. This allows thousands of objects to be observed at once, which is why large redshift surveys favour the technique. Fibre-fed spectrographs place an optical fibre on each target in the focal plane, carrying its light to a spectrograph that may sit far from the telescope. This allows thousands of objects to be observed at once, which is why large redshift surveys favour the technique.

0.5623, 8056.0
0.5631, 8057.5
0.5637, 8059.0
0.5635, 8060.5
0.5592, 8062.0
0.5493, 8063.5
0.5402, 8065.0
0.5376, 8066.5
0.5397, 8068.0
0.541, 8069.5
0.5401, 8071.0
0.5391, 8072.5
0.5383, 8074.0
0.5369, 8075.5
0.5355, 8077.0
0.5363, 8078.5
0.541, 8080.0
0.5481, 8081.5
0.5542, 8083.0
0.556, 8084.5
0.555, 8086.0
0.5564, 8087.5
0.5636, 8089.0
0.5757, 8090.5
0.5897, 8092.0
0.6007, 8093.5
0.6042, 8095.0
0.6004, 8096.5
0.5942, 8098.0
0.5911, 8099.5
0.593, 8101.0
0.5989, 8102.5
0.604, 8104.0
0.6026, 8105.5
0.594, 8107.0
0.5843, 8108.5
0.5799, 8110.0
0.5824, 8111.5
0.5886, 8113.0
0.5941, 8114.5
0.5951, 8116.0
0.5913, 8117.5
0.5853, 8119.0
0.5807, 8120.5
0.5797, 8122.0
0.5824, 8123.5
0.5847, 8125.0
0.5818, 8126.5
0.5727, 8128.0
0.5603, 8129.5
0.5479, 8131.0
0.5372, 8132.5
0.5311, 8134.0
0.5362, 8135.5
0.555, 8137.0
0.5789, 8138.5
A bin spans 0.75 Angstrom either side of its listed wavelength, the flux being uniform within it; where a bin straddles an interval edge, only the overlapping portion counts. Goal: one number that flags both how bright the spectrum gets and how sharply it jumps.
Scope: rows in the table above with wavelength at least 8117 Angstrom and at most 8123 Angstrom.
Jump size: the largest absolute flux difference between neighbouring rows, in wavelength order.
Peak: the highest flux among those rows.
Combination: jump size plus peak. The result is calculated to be 0.597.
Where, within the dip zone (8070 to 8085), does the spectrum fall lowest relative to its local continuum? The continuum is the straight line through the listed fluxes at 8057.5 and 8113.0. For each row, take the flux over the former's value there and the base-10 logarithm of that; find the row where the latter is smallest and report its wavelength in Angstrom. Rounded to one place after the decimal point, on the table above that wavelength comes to 8077.0 Angstrom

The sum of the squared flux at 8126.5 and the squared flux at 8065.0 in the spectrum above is 0.63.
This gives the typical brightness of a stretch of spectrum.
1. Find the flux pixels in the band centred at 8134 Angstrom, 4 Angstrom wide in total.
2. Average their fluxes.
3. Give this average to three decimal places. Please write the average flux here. 0.535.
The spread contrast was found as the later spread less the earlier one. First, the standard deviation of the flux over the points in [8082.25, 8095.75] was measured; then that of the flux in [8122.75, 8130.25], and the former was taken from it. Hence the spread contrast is -0.010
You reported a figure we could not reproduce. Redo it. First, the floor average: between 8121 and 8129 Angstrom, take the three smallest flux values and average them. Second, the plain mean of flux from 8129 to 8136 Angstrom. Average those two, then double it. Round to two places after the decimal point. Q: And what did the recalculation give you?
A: 1.12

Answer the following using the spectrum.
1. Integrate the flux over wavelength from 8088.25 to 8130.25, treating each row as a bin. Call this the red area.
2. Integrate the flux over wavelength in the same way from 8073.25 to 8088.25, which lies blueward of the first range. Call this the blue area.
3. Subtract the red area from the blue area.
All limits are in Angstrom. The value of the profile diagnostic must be -16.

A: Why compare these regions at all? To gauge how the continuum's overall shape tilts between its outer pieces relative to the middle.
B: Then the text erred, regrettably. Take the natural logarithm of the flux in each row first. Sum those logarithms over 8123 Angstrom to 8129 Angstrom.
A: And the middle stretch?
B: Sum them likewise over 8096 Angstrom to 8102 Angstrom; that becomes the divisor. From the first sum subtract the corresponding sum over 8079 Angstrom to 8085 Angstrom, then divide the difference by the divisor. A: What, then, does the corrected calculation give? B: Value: -0.1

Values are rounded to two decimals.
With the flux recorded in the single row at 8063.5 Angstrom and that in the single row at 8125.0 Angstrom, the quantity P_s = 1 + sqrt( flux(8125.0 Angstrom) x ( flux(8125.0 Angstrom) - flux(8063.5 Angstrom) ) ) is 1.14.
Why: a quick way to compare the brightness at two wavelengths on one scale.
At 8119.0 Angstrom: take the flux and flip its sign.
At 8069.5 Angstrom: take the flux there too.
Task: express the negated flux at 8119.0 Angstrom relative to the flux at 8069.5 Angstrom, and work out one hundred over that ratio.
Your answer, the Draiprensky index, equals -92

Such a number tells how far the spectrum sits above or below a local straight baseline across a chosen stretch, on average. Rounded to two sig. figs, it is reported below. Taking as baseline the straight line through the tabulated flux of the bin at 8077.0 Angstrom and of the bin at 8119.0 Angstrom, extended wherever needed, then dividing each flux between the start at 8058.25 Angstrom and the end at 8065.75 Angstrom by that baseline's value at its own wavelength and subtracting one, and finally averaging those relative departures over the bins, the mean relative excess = 0.072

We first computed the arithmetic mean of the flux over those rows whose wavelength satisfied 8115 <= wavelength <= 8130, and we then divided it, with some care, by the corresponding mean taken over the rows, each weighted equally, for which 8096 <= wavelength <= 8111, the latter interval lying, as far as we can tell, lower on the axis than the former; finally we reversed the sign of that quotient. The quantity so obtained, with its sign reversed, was -0.98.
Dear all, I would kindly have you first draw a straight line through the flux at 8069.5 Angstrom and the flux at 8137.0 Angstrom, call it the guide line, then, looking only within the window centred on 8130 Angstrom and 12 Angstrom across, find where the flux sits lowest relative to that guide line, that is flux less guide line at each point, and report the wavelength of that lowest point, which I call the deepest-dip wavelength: 8134.0 Angstrom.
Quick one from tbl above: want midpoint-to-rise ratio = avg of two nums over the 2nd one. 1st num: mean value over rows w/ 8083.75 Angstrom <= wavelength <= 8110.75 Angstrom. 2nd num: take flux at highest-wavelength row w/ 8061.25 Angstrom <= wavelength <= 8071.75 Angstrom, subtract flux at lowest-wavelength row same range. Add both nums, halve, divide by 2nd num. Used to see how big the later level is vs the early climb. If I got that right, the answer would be -15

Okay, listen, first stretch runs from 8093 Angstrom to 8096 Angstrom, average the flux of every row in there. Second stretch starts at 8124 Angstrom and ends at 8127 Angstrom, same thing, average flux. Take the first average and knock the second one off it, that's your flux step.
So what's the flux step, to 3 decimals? 0.019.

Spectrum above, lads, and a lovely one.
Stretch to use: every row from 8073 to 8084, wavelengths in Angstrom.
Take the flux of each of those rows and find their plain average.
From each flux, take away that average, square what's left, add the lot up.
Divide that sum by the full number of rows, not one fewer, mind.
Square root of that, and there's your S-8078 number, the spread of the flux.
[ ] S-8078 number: 0.0065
